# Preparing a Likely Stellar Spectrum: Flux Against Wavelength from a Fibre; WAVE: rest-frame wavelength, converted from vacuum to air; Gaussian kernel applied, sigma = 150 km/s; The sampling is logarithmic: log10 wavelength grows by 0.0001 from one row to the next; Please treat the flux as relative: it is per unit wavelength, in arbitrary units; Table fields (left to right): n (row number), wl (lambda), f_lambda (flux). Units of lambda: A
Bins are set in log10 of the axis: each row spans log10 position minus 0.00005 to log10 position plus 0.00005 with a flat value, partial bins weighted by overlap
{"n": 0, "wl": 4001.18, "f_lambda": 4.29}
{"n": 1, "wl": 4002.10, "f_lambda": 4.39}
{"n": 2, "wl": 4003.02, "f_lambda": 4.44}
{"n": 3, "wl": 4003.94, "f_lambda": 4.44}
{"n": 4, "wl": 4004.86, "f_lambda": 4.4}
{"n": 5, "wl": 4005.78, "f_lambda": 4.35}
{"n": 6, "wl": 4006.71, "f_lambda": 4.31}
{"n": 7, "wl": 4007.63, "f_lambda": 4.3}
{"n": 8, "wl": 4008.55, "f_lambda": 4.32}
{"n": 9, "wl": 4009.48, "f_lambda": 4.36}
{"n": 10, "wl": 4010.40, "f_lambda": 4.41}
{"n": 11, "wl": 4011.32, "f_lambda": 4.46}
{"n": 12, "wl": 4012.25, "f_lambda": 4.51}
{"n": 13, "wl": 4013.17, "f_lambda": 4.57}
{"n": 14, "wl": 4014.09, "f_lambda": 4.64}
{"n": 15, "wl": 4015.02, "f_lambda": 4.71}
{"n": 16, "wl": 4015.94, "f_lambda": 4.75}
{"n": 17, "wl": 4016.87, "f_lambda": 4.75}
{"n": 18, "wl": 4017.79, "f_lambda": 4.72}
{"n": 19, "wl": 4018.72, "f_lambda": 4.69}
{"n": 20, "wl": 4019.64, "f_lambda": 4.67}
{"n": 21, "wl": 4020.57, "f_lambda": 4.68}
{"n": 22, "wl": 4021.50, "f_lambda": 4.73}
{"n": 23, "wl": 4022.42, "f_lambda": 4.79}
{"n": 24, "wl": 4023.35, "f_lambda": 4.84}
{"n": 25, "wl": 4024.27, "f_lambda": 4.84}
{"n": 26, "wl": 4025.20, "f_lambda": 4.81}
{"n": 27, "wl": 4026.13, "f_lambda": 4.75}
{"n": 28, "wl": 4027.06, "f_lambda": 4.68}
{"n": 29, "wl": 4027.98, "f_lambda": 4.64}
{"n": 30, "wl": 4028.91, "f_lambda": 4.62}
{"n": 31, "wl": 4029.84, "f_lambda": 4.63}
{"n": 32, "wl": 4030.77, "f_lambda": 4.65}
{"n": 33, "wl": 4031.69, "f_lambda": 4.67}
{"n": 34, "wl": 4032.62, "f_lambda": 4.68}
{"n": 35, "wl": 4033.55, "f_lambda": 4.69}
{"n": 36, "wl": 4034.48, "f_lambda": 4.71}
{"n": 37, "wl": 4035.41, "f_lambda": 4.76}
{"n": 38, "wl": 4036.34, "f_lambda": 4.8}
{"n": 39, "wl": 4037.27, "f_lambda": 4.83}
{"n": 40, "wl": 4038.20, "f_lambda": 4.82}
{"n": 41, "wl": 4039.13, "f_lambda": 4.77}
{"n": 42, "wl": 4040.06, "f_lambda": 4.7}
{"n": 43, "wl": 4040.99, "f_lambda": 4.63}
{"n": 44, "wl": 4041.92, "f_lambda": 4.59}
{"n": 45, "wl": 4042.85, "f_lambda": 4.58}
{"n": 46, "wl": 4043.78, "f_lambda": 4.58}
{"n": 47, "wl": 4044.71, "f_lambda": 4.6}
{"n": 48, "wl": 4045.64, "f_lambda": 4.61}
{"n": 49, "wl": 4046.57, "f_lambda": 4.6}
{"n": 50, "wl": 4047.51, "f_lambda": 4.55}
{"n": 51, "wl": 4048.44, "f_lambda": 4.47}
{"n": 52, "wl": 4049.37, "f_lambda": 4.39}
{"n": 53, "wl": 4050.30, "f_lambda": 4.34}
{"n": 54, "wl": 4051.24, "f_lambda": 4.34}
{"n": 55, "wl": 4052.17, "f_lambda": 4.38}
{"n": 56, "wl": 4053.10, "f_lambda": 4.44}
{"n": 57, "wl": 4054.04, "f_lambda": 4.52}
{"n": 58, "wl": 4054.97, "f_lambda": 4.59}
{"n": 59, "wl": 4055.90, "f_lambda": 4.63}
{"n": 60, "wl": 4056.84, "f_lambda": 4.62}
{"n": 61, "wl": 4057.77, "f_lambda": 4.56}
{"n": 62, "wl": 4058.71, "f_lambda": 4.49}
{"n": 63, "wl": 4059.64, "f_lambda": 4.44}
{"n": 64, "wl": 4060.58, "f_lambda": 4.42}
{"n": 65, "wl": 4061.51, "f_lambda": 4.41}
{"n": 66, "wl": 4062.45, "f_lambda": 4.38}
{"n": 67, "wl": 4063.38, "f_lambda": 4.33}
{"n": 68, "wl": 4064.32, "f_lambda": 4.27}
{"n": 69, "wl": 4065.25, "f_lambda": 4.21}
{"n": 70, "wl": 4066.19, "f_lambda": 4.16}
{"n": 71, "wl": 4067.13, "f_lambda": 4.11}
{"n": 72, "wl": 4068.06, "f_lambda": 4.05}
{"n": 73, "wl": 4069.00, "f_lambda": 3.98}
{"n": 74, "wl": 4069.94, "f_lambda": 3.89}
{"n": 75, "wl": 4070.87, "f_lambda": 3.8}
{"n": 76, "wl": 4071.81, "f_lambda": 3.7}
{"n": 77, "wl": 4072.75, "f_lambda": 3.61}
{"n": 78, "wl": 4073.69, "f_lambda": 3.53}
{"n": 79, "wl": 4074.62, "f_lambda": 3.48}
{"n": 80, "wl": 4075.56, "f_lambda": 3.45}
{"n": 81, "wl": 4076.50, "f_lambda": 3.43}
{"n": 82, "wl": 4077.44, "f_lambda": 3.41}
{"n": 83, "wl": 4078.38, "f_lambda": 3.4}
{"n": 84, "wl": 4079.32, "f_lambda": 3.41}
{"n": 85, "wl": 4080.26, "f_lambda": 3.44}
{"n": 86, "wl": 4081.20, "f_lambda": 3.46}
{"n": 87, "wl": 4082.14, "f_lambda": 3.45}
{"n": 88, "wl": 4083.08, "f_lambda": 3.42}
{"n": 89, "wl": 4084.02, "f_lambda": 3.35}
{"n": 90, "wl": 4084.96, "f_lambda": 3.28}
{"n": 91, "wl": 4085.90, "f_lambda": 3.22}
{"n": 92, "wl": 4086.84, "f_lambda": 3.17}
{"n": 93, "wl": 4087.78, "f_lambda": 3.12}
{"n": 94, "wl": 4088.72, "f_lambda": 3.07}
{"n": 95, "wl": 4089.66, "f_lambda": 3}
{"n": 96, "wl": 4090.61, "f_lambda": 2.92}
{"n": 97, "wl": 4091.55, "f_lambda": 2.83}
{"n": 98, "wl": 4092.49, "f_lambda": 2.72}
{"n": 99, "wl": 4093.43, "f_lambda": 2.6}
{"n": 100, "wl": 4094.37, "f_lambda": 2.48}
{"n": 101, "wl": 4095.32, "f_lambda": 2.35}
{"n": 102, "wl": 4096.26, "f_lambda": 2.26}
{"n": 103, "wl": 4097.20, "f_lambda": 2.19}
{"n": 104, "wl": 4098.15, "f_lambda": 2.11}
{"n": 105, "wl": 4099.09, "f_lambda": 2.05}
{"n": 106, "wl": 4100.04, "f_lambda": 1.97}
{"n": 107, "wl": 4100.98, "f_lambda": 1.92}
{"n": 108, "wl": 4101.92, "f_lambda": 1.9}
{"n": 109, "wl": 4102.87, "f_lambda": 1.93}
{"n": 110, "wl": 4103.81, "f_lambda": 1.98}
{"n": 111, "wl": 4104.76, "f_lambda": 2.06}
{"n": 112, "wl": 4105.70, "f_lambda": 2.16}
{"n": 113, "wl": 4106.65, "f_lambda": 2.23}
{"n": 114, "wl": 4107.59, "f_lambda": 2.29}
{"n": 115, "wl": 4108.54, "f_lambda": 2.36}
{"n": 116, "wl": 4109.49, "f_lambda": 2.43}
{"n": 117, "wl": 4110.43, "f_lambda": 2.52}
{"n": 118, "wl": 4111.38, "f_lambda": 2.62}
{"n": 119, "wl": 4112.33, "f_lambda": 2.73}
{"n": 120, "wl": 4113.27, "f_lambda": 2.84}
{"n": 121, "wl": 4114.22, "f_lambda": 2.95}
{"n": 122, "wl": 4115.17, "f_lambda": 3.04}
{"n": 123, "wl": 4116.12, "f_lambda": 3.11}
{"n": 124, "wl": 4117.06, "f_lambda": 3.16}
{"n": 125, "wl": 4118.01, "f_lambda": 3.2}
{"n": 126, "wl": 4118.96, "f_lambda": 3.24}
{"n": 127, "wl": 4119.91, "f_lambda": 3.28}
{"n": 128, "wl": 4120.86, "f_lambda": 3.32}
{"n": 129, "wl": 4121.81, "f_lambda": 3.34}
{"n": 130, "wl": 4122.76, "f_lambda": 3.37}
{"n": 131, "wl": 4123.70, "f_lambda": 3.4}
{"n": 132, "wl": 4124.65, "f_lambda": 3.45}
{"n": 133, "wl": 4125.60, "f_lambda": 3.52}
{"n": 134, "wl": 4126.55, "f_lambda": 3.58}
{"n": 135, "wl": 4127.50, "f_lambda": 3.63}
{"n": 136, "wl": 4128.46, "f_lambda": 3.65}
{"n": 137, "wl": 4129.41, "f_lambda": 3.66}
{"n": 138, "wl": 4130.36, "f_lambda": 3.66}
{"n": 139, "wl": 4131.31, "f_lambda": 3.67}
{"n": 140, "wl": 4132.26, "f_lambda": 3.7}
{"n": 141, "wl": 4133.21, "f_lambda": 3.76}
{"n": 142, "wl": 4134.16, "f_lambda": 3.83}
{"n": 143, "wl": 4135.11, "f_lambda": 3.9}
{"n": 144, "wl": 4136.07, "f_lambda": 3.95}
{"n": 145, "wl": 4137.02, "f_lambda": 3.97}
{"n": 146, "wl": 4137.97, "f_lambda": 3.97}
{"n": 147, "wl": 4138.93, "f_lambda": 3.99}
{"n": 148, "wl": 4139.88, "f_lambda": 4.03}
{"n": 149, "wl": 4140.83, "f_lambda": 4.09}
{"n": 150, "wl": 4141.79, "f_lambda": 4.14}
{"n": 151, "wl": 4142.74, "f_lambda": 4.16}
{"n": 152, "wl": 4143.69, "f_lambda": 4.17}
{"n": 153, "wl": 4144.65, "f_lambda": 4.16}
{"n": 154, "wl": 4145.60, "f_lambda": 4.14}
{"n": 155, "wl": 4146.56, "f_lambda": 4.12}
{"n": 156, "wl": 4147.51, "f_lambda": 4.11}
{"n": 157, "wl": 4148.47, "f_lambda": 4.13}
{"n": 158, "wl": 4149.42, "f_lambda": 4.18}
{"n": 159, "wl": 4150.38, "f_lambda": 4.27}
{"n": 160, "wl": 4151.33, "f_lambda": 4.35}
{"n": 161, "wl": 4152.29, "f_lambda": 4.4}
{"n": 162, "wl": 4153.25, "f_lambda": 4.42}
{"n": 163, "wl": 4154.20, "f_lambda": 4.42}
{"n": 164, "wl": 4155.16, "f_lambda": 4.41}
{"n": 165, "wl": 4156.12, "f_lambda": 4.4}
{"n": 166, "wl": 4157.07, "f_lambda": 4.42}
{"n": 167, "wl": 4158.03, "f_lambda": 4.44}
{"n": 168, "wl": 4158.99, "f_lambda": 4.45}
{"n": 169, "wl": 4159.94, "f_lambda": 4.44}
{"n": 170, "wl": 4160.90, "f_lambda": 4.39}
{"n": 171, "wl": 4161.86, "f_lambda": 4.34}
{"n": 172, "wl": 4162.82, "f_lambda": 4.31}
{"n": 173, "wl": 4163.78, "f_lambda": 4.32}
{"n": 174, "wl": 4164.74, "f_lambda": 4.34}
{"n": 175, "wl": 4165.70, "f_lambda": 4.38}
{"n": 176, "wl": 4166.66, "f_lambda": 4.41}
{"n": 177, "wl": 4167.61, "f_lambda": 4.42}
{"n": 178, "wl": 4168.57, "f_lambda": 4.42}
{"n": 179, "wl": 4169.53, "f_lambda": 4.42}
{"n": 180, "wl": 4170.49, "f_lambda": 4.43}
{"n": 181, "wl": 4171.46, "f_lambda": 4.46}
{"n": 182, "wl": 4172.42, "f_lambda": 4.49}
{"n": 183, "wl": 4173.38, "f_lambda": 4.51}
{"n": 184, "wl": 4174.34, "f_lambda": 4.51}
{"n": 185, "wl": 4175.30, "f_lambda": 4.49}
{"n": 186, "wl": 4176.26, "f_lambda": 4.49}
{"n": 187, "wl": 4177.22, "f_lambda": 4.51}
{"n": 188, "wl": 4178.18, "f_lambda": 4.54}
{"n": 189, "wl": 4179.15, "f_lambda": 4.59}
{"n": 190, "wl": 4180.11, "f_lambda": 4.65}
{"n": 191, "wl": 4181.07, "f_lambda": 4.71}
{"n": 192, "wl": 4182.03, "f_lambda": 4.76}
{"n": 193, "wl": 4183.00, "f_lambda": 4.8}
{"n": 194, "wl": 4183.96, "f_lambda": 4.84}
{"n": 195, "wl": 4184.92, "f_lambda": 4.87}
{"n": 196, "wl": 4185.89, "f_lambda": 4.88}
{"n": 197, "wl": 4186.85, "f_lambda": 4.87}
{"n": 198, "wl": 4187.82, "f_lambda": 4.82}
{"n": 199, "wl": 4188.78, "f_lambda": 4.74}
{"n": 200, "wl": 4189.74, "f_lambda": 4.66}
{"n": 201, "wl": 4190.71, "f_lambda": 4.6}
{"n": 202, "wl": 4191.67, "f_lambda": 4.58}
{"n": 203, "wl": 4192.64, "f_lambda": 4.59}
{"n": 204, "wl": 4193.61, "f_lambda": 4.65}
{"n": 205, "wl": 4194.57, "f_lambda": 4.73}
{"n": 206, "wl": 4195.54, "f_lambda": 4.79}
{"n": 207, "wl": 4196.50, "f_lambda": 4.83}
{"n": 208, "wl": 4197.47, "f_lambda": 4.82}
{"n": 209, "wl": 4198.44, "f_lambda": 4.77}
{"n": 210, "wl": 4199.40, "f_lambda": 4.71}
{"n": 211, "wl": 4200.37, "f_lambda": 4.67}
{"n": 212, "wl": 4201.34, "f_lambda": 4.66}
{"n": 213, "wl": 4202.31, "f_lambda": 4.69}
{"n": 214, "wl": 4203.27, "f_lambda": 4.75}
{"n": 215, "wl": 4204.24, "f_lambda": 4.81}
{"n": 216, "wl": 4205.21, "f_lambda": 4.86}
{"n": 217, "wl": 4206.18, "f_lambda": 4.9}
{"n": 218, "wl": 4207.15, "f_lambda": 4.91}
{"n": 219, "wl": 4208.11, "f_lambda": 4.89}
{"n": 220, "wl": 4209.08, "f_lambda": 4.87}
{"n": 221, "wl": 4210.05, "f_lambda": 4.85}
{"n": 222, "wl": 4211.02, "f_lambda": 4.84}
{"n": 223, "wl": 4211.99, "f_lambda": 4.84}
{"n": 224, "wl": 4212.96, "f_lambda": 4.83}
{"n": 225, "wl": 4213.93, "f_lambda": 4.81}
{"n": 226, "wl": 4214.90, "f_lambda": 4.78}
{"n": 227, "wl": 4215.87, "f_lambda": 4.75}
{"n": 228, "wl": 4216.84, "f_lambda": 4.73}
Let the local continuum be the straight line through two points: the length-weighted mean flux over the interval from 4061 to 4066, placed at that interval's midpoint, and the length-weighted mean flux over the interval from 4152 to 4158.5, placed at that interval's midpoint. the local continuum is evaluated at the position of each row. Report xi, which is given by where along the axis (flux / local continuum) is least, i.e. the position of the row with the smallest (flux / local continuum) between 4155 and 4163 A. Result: 4162.82 A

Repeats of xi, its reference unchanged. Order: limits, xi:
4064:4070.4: 4069.94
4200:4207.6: 4201.34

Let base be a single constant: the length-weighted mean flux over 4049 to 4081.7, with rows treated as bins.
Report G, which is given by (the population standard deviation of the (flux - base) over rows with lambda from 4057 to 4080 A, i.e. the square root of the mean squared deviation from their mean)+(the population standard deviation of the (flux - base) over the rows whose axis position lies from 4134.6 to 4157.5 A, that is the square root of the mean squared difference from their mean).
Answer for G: 0.6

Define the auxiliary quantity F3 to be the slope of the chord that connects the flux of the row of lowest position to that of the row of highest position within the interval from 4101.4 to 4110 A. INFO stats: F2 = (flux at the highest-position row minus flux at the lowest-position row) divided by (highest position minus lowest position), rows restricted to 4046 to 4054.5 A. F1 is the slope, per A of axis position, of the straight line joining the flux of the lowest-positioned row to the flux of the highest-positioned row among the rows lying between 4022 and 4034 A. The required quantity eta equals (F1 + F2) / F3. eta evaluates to 0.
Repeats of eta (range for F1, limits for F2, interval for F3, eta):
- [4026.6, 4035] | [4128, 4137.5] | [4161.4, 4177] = 4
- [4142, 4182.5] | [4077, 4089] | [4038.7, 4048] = 1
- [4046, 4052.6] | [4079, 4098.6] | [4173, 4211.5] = -12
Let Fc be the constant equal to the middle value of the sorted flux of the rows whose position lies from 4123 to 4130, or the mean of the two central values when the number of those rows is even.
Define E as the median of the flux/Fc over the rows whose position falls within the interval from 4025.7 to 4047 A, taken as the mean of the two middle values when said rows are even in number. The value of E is 1.30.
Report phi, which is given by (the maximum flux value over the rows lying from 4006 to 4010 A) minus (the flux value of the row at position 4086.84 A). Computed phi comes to 1.2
